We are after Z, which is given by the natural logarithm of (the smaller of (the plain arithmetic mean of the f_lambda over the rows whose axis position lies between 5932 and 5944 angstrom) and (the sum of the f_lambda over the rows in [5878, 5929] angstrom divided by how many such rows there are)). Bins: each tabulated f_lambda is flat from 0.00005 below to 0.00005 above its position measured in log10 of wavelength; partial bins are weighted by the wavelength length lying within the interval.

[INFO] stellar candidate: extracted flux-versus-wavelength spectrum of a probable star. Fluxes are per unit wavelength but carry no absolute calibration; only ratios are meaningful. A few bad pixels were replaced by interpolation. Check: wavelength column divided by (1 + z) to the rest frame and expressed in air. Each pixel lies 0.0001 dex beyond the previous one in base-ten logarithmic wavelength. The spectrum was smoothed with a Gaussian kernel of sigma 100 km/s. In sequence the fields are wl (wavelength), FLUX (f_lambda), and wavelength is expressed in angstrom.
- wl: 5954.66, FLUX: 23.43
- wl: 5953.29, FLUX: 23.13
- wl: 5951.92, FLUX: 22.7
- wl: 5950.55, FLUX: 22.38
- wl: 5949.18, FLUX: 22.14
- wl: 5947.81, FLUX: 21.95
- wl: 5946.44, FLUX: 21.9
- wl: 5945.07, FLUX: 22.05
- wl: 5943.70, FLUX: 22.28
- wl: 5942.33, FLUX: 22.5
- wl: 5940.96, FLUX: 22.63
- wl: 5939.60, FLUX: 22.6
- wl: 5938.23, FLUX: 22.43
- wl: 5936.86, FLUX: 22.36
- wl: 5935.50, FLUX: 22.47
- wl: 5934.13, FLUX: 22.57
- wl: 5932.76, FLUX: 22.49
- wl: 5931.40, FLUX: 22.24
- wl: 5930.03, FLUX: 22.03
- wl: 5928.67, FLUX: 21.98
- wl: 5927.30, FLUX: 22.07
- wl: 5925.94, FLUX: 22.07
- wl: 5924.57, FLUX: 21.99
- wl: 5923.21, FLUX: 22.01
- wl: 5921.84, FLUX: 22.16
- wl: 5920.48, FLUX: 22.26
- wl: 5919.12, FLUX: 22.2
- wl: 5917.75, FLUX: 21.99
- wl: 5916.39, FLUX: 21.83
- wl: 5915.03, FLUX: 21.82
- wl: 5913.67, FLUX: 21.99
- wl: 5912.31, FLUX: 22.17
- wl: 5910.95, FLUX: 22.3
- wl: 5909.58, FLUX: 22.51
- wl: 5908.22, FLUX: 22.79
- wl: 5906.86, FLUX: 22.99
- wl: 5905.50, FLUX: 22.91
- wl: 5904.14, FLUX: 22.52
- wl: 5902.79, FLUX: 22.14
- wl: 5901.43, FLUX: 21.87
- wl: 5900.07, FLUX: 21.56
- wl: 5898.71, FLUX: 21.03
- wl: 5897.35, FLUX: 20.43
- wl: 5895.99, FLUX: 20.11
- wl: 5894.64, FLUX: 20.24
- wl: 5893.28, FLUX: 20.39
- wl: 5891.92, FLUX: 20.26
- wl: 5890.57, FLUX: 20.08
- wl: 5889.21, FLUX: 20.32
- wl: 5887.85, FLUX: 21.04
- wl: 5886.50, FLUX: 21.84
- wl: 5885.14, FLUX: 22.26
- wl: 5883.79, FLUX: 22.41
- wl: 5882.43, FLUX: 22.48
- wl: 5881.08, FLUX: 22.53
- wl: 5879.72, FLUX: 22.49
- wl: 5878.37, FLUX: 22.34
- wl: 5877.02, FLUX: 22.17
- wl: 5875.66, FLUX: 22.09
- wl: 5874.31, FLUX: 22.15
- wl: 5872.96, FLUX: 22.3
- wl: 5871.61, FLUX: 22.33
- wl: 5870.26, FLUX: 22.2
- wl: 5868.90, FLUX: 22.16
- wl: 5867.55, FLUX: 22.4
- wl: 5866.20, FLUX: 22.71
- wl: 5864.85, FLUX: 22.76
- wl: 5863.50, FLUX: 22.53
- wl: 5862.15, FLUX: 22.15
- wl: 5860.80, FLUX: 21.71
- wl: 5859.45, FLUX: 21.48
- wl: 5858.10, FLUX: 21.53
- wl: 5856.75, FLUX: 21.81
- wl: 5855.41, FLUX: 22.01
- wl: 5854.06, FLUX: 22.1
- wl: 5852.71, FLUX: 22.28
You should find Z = 3.08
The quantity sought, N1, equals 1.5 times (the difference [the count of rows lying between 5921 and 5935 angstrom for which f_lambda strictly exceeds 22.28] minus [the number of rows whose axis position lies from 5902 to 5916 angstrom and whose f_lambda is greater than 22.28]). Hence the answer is -6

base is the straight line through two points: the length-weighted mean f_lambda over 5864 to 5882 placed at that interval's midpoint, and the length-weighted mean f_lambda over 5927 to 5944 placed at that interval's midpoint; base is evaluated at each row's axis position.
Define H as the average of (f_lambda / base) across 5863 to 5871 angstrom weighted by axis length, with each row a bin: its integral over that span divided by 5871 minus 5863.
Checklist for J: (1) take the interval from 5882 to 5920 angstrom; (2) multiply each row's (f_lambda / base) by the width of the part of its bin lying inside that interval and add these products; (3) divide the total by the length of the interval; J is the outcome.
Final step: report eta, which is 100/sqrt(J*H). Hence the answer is 101.4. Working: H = 1.00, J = 0.97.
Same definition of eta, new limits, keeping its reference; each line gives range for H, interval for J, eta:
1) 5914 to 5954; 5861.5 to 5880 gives 100.3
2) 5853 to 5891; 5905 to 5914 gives 100.4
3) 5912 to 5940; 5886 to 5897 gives 104.9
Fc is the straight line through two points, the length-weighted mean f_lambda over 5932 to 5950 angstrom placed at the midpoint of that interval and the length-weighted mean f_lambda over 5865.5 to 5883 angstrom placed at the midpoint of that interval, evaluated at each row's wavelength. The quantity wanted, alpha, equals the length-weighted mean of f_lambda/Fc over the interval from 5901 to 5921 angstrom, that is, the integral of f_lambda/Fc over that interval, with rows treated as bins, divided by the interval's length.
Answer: 0.998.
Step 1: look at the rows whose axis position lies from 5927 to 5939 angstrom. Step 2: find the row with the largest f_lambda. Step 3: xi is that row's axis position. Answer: 5934.13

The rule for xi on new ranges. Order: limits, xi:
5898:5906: 5905.50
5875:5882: 5881.08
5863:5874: 5864.85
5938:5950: 5940.96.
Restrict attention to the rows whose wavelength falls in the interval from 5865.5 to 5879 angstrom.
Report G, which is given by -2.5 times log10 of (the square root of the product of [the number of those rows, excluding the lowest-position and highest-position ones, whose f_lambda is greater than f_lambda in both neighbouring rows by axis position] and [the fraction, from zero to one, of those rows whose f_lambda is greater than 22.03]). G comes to 0.0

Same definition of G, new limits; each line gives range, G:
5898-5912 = 0.2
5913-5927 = 0.5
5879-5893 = 0.4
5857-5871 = 0.2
